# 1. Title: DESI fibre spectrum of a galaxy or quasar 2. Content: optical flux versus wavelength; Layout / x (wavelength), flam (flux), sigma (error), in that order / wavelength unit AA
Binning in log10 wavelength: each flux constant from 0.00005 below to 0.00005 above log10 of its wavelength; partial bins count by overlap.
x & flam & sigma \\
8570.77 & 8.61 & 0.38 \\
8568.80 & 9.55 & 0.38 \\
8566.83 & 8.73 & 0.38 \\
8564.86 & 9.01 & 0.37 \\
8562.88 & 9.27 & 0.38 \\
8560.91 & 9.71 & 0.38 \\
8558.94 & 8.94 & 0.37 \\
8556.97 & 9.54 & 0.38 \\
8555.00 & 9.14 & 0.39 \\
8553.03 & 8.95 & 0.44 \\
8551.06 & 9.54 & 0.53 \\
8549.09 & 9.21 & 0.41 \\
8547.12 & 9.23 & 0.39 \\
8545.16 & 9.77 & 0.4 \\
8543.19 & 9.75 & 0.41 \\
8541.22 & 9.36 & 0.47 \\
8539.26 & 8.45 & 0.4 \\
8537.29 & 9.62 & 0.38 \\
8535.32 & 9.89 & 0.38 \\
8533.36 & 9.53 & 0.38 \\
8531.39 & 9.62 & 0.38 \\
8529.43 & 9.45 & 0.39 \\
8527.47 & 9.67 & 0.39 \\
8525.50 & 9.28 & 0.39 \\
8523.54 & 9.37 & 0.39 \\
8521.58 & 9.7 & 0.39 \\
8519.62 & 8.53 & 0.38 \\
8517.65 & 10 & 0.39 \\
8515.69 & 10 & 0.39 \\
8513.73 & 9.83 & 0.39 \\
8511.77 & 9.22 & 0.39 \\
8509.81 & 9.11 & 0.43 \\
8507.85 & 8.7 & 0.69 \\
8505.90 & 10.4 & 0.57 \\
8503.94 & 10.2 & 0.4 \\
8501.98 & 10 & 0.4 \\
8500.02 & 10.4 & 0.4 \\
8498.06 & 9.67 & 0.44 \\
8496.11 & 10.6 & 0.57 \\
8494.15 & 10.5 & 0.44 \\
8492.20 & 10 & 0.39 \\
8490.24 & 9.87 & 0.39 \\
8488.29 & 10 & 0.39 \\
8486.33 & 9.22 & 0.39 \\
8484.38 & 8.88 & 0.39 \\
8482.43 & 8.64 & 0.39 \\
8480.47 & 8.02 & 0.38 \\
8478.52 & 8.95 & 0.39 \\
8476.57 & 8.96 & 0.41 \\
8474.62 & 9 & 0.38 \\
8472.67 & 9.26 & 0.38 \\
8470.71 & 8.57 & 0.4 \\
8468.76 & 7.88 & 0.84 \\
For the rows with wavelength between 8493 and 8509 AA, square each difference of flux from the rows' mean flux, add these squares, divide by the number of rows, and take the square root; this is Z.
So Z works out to 0.59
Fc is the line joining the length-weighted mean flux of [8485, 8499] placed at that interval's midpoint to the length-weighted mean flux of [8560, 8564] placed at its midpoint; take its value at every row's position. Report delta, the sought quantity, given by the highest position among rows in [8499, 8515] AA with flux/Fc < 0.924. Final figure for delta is 8507.85 AA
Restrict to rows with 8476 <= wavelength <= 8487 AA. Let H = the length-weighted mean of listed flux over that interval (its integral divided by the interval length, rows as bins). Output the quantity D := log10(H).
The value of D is 0.943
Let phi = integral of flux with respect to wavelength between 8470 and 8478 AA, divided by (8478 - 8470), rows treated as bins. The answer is 9.0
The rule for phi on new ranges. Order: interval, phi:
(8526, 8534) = 9.5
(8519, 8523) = 9.2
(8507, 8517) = 9.4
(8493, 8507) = 10.2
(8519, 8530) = 9.4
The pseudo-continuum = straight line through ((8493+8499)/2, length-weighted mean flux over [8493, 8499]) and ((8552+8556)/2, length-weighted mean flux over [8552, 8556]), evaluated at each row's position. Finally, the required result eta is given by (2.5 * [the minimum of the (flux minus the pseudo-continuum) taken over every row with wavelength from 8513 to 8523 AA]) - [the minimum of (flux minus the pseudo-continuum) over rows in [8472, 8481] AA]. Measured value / -0.5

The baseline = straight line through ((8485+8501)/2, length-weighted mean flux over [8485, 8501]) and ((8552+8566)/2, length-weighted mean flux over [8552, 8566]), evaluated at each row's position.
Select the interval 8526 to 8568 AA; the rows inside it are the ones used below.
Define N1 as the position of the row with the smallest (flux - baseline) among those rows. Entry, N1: 8539.26 AA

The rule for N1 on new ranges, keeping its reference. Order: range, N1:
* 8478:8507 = 8480.47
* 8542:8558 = 8553.03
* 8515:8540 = 8519.62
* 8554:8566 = 8558.94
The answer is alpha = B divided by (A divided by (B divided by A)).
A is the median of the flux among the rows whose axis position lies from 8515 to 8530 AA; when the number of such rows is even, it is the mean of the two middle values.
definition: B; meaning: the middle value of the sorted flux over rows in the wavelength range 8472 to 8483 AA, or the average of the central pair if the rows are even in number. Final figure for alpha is 0.88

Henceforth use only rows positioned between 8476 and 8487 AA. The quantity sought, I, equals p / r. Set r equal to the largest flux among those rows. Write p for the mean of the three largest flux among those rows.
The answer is 0.981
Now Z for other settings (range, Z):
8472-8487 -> 0.37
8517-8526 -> 0.49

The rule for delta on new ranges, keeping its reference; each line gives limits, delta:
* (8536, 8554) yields 8539.26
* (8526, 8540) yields 8539.26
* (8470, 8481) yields 8480.47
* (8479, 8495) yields 8486.33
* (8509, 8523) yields 8519.62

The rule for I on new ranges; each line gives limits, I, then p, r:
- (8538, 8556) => 0.991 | 9.7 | 9.77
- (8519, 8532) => 0.996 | 9.7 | 9.7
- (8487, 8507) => 0.991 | 10.5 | 10.6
